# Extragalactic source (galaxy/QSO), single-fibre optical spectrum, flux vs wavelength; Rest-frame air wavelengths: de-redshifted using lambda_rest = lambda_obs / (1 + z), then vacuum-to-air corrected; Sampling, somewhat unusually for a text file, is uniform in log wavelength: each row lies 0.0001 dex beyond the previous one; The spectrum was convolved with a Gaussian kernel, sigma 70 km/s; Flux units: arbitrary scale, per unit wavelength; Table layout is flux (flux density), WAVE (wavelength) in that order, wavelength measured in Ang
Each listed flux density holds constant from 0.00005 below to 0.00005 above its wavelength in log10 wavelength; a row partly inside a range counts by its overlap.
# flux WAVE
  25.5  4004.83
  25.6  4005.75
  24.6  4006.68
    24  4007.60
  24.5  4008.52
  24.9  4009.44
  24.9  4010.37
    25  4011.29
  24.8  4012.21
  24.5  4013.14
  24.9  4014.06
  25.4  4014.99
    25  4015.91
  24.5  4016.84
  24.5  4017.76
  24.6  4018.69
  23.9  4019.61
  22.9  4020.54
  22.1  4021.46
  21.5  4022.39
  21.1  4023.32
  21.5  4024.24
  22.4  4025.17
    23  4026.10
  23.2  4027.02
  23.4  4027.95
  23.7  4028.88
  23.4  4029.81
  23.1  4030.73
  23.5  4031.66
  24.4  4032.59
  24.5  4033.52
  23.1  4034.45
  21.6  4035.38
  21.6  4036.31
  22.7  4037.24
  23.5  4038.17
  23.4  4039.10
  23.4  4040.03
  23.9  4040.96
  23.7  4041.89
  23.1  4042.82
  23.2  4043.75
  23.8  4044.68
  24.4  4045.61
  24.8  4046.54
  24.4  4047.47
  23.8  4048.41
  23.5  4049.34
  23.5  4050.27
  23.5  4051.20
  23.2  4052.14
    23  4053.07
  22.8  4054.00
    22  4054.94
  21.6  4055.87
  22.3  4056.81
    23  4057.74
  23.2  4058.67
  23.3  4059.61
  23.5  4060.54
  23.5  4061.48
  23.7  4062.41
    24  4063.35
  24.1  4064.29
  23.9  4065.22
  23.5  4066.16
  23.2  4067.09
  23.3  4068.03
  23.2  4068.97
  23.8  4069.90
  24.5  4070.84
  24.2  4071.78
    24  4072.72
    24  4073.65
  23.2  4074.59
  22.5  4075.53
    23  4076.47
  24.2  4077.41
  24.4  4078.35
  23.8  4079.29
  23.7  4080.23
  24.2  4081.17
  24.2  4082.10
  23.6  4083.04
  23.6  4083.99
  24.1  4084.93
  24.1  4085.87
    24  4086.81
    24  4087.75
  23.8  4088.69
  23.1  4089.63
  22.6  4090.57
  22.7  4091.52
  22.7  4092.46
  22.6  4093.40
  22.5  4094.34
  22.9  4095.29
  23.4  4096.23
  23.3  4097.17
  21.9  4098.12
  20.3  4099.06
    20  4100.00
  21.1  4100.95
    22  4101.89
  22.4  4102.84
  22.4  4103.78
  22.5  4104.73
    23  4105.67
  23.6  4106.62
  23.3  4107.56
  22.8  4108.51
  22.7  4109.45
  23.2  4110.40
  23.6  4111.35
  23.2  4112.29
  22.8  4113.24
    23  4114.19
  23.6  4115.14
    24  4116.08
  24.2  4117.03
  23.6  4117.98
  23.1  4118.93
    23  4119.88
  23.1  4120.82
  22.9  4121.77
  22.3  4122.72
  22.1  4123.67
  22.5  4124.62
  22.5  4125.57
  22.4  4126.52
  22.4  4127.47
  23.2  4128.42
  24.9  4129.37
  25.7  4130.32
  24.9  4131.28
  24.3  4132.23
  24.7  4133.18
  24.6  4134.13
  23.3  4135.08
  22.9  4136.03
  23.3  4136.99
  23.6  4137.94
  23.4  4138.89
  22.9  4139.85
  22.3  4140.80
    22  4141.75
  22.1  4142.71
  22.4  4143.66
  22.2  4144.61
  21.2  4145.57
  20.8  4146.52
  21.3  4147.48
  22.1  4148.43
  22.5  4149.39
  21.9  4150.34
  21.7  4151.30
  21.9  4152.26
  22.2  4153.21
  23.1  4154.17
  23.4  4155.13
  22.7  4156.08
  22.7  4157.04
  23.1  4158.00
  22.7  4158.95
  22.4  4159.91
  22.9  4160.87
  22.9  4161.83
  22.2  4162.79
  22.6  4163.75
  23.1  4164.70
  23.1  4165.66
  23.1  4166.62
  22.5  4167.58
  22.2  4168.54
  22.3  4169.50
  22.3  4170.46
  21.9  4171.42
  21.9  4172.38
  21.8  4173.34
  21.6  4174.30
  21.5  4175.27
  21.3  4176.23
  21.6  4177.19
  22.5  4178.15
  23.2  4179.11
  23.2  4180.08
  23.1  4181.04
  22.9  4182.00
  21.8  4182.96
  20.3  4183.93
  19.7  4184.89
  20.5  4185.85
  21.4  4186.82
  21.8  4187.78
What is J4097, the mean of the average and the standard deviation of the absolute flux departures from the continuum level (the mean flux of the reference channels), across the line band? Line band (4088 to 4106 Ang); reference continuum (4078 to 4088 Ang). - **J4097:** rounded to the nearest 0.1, 1.3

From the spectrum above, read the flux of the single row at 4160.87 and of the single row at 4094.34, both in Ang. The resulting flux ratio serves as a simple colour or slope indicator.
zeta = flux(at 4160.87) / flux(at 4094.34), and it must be 1.02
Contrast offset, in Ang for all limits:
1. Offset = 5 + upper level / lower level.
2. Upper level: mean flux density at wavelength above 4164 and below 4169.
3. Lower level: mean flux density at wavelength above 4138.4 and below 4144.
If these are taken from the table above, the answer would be 6.01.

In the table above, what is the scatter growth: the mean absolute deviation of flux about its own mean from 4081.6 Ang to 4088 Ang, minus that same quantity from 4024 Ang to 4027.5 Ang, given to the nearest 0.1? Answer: -0.4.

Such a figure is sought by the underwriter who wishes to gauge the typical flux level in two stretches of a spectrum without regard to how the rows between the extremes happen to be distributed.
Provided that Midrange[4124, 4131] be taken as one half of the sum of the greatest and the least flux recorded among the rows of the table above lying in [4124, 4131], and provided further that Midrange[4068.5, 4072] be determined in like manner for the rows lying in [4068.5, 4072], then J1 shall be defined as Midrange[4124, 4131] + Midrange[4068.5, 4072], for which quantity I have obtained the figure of 47.9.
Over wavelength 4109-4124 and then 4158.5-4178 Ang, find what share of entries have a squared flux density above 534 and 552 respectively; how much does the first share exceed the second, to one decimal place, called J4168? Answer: 0.4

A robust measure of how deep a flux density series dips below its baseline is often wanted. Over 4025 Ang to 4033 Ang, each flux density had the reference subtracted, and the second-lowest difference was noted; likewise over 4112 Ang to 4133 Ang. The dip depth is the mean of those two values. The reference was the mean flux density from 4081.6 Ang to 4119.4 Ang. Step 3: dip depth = -0.3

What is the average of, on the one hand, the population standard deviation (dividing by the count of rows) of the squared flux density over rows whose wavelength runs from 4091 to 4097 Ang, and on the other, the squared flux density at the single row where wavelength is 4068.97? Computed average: 276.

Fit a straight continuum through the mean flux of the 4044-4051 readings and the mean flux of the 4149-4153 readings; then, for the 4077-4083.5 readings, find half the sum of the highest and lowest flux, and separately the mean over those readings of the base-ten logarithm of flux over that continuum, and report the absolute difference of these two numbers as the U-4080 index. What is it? 24.0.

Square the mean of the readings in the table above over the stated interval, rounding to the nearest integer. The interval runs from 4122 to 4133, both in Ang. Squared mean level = 547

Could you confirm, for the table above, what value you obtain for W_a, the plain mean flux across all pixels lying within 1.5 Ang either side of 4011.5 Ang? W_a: 24.9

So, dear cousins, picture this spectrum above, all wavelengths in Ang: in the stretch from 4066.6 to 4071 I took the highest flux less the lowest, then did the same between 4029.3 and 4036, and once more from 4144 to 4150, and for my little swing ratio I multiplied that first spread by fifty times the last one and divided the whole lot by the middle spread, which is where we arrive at 38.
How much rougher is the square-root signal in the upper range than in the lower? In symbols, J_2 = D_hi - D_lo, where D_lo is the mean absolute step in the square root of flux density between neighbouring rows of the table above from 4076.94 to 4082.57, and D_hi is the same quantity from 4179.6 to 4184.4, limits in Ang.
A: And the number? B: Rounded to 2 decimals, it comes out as 0.05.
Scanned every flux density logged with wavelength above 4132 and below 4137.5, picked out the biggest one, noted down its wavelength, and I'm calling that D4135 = 4133.18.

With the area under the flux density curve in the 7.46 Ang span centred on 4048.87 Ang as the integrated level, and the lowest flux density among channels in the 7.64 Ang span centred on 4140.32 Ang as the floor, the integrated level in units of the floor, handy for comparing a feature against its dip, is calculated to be 8.10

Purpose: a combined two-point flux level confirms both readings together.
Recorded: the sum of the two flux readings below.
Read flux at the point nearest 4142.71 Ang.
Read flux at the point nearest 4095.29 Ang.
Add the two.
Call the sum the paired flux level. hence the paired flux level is 45.0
